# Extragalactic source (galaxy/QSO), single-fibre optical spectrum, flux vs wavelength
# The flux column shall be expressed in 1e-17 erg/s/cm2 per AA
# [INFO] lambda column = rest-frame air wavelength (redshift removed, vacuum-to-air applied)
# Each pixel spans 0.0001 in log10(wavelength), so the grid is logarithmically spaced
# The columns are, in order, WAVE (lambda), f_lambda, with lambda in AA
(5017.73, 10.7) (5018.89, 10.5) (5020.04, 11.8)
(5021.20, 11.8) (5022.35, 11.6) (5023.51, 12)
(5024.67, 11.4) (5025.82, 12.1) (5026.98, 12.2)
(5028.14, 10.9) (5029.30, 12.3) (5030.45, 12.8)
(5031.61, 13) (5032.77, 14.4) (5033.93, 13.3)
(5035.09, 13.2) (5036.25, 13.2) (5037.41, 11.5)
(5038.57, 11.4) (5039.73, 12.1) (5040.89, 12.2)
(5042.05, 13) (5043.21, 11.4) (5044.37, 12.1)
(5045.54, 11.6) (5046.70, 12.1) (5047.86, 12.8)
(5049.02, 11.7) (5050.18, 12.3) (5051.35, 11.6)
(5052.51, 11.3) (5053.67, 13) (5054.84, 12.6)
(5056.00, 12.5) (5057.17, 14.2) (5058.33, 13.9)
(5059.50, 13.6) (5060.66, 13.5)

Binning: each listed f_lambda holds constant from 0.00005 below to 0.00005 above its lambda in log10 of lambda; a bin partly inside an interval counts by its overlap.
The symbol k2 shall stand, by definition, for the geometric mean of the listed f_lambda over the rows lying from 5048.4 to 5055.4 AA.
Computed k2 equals 12.1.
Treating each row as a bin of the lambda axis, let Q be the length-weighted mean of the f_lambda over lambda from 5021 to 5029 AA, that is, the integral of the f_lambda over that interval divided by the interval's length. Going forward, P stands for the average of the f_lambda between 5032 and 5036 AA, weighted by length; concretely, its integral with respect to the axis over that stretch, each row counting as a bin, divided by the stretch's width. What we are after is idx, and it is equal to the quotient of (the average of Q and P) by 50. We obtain 0.253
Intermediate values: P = 13.6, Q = 11.7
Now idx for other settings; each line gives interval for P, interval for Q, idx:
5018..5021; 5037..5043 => 0.232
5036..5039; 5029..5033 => 0.250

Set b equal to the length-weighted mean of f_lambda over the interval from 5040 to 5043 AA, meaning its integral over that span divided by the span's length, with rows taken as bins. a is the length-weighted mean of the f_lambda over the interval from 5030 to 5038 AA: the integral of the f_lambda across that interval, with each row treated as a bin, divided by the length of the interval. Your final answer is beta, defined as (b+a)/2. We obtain 12.7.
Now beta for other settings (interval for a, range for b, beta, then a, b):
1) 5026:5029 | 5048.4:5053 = 11.7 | 11.7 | 11.7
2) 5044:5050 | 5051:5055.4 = 12.1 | 12.1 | 12.2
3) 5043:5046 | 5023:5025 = 11.7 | 11.7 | 11.7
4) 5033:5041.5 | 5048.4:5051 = 12.2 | 12.5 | 12.0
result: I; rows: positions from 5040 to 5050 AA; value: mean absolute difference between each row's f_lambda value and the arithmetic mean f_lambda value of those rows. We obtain 0.4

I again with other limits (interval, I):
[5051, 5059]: 0.8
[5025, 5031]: 0.5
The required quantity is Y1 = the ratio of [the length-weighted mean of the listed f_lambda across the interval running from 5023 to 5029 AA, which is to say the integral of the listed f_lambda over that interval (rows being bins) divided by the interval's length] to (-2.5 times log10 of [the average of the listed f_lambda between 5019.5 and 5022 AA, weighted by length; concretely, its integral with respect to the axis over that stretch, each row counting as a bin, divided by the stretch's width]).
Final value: -4.38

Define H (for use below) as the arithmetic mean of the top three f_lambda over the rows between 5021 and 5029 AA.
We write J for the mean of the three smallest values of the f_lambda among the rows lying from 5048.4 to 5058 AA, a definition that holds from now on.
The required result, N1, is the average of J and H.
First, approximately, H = 12.1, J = 11.5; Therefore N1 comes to 11.8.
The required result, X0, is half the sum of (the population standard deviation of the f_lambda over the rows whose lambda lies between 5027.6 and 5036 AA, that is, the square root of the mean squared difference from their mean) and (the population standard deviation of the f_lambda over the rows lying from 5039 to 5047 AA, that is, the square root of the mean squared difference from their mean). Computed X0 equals 0.73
